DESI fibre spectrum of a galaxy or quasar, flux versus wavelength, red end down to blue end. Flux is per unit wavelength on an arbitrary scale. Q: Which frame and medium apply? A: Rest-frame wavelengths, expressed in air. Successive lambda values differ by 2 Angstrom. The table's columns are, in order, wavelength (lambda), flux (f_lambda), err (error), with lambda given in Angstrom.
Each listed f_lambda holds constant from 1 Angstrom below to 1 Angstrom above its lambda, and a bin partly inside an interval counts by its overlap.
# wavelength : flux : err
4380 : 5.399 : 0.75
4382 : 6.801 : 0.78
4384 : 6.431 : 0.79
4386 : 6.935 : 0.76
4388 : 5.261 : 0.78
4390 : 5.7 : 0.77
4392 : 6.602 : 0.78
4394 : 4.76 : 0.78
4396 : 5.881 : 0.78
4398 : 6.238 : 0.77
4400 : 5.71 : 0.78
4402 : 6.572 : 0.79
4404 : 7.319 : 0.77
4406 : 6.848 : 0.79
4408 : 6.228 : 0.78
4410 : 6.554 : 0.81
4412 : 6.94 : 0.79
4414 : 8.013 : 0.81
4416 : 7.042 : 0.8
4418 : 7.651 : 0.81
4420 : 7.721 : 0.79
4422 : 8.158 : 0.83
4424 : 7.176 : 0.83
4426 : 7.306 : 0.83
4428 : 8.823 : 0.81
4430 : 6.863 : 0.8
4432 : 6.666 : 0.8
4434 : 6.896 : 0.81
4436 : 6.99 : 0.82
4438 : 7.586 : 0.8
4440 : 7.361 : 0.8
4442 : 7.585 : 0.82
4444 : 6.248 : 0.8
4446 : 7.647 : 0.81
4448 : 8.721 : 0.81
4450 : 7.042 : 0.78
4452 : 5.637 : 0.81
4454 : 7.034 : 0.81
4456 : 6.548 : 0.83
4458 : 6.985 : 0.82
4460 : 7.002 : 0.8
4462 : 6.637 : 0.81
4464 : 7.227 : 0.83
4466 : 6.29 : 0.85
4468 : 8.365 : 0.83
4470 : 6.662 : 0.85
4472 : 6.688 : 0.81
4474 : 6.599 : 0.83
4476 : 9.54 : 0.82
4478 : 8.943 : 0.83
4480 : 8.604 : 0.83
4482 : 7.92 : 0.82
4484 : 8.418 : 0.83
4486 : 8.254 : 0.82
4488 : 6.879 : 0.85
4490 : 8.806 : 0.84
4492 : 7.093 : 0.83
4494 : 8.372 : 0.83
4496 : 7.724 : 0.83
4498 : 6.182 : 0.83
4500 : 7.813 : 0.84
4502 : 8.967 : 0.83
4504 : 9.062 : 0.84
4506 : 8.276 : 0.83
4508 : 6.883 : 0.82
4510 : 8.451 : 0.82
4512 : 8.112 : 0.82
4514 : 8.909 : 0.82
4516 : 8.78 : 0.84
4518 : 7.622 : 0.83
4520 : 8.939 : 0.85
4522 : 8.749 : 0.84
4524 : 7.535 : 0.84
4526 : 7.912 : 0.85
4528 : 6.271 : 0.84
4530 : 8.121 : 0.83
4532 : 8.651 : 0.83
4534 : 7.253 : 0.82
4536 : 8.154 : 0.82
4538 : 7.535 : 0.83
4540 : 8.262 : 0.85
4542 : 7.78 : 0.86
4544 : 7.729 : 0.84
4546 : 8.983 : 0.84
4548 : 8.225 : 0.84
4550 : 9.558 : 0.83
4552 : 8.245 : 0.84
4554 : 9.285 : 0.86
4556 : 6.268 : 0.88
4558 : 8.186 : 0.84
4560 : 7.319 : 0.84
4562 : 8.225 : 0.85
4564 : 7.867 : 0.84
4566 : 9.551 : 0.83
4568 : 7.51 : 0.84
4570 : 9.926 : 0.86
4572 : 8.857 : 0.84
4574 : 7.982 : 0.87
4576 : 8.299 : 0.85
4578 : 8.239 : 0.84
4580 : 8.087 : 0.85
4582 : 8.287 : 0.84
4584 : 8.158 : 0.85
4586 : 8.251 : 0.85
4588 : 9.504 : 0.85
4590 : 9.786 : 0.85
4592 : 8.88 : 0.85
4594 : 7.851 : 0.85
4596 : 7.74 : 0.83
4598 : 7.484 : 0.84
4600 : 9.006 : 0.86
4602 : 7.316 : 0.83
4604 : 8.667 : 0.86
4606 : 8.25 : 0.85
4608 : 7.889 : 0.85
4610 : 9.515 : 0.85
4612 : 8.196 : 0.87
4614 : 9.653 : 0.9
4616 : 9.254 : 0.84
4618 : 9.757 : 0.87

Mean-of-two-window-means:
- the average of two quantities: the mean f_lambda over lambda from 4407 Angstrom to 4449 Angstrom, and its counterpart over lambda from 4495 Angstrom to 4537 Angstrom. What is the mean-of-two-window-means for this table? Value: 7.7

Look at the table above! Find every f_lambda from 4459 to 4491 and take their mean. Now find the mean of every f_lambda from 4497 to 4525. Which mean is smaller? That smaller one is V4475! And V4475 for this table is 7.68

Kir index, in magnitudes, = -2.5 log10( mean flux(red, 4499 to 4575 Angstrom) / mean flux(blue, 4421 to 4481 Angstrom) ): -0.12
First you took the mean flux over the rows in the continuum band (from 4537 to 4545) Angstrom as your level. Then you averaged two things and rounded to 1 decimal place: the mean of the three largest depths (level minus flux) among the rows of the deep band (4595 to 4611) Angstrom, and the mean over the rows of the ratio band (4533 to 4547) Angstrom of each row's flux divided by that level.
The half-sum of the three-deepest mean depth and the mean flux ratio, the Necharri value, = 0.7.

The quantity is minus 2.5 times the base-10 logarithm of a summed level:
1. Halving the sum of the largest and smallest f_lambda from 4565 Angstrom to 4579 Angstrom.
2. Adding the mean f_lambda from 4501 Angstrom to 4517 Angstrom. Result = -3.09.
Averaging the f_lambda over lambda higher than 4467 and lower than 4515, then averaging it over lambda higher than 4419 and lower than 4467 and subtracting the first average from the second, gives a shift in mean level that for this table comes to -0.81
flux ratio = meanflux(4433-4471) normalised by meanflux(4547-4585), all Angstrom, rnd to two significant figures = 0.85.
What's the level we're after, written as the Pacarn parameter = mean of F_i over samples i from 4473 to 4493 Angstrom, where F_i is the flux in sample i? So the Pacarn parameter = 8.11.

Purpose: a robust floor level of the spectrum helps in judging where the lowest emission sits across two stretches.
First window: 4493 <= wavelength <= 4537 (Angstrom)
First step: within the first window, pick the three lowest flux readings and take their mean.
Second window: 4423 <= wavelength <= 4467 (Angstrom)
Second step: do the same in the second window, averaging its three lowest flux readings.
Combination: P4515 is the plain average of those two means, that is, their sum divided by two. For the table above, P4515 6.3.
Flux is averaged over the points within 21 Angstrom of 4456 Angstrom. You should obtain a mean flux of 7.16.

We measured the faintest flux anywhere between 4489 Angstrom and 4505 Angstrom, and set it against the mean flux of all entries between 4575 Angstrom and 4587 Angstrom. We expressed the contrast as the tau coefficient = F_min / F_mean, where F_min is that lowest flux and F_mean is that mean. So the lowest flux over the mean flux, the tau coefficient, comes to 0.75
